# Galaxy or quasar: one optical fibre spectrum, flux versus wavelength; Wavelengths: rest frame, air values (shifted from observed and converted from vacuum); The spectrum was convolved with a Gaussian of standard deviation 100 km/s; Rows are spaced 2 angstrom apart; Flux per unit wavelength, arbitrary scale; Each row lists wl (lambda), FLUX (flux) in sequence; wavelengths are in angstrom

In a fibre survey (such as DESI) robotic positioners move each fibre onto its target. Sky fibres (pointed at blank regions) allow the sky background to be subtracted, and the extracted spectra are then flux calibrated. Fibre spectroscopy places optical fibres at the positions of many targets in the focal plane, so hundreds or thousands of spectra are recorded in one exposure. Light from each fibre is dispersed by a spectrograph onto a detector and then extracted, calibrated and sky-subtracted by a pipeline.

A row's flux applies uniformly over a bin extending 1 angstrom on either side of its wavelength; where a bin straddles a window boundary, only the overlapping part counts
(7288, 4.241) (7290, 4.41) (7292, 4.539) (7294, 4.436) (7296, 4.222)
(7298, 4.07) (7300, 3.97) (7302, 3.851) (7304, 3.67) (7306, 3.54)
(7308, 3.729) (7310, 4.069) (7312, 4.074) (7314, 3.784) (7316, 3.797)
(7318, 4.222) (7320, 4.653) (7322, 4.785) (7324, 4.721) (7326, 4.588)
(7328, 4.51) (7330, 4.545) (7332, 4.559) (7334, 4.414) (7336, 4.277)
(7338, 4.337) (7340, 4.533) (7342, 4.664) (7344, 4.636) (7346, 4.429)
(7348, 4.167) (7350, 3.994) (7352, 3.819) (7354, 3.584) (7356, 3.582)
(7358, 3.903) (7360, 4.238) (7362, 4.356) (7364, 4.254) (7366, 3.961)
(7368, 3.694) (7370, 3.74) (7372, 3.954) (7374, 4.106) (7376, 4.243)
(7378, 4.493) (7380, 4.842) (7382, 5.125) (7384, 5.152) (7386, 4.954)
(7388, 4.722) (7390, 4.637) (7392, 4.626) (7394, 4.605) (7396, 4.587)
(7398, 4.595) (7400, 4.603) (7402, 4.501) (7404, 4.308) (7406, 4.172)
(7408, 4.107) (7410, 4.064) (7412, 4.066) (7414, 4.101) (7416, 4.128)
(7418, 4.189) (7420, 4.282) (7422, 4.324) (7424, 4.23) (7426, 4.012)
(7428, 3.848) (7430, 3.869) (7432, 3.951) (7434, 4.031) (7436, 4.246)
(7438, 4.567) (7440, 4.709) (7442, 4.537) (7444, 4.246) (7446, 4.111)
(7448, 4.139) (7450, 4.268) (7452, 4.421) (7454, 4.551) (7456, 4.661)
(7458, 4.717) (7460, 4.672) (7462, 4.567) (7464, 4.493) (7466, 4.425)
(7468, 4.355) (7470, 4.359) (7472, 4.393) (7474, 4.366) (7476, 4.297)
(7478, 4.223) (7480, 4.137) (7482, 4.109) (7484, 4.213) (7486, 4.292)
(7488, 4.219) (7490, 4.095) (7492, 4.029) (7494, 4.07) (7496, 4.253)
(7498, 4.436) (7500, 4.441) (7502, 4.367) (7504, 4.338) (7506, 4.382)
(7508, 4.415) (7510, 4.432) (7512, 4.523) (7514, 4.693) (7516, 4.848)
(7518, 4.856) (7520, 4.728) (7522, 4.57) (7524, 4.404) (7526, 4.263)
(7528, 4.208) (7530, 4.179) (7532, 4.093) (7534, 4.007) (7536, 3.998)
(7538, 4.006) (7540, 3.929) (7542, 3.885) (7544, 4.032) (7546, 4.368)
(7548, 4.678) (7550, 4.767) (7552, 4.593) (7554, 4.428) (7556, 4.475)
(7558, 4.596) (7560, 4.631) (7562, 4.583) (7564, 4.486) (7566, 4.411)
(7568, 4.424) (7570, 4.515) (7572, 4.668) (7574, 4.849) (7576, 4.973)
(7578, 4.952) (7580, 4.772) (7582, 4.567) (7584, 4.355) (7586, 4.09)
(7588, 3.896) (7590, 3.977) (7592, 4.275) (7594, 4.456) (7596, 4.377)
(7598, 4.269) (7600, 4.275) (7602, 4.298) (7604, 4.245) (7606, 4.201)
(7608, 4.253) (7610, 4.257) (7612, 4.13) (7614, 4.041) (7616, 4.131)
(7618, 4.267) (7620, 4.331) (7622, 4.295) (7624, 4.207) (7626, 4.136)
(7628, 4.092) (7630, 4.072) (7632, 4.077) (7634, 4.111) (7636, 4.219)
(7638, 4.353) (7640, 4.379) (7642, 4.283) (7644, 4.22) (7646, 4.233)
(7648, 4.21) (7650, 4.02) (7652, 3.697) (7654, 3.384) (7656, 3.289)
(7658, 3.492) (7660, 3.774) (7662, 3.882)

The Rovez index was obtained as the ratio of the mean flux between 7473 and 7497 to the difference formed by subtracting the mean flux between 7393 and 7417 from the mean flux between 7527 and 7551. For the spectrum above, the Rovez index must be -30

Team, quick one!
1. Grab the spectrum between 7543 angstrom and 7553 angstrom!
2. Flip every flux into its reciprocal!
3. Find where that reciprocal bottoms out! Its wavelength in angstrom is 7550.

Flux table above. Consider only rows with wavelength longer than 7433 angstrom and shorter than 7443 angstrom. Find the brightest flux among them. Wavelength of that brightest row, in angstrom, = 7440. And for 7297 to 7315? 7312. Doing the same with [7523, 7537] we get 7524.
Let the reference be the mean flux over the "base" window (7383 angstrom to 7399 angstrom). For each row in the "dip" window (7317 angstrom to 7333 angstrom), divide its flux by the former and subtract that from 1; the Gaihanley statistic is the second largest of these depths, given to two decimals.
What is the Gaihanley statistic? 0.05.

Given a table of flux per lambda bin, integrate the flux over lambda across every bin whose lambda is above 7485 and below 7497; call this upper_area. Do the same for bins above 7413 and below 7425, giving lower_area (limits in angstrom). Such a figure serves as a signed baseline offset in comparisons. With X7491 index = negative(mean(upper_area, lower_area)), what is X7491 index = -50.2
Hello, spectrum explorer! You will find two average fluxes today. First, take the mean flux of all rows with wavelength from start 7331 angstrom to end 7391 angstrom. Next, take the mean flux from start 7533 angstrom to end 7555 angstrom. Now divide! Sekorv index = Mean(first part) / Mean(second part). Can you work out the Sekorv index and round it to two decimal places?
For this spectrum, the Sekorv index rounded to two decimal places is 1.02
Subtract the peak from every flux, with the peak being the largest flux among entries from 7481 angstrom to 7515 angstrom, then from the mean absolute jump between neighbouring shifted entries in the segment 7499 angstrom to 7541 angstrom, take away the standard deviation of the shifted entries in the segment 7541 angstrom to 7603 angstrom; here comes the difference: -0.20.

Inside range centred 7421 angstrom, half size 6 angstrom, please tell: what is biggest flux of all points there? 4.324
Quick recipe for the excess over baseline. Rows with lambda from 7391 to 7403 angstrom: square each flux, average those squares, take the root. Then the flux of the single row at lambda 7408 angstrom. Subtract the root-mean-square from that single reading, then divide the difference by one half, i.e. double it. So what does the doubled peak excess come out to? -1.0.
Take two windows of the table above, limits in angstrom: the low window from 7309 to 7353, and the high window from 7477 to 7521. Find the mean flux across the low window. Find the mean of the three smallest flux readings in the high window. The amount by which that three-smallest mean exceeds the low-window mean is -0.28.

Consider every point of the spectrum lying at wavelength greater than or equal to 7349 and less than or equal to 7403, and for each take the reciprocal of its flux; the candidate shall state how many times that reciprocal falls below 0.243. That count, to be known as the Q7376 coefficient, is 17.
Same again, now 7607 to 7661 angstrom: 16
